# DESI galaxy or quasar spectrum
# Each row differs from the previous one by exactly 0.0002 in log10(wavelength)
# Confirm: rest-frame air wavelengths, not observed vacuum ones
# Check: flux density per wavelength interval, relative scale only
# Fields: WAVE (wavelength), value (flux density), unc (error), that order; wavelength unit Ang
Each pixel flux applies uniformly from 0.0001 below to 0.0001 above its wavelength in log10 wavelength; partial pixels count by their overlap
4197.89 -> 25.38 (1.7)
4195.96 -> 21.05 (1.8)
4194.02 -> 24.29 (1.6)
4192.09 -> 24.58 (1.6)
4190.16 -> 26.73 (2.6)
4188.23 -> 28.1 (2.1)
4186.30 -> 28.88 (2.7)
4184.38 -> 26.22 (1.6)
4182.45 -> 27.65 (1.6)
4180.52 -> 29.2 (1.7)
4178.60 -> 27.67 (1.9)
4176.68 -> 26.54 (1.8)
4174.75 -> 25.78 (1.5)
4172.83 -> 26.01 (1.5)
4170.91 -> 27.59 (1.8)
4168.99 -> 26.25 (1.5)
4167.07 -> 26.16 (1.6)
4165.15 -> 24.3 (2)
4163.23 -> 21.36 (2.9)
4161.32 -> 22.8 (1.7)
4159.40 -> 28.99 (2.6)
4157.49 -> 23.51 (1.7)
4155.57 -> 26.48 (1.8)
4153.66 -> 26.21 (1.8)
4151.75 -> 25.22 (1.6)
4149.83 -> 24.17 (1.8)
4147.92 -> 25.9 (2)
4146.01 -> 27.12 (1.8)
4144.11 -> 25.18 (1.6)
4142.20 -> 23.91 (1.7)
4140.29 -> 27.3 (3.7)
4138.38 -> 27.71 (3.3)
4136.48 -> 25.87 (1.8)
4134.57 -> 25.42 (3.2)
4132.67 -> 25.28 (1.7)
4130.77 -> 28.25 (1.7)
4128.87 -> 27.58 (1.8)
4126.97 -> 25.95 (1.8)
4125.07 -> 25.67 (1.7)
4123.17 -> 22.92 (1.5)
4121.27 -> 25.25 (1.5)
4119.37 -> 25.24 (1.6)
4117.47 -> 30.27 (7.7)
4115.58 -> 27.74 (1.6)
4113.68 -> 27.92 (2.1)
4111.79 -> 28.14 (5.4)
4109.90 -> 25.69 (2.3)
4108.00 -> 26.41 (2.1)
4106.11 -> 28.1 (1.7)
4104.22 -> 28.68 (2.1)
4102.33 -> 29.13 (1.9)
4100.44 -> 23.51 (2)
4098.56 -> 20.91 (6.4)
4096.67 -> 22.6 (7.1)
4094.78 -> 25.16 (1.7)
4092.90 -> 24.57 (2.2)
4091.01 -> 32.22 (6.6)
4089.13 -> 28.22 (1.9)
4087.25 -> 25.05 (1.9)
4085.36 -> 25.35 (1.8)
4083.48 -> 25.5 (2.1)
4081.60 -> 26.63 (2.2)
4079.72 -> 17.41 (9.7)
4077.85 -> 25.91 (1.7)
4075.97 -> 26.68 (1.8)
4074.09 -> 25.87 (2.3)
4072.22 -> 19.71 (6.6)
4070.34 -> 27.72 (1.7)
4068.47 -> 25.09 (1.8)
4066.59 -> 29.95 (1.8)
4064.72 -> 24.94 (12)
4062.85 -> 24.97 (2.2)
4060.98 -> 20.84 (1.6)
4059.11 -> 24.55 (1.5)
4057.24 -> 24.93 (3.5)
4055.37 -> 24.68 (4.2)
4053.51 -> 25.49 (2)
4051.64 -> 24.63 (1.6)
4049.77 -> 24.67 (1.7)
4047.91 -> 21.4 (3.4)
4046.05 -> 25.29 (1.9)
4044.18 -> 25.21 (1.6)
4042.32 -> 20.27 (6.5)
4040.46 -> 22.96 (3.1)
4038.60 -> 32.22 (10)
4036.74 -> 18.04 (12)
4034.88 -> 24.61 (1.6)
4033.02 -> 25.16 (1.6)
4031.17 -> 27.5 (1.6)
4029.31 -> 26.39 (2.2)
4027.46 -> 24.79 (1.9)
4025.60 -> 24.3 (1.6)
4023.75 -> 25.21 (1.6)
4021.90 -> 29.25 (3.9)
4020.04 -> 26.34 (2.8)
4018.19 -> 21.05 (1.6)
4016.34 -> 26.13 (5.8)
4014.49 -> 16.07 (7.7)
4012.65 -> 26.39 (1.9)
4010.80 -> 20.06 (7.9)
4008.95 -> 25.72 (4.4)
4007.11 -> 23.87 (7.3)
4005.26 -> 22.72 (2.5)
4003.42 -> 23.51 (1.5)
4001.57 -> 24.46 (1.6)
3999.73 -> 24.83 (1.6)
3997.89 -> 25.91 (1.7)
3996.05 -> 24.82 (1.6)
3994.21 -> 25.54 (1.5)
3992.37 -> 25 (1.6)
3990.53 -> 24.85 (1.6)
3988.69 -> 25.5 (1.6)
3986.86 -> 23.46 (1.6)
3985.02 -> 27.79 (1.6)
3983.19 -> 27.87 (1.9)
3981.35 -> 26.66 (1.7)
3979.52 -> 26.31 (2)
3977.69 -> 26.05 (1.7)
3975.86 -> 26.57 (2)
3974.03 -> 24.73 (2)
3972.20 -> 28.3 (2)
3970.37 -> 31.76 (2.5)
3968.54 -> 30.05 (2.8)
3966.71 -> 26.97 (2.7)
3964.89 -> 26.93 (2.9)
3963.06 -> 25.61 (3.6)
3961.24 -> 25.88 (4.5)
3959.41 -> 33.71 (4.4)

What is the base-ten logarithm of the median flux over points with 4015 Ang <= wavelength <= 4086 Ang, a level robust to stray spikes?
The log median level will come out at 1.400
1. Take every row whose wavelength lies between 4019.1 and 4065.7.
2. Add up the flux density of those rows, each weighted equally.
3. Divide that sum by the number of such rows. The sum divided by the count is 24.7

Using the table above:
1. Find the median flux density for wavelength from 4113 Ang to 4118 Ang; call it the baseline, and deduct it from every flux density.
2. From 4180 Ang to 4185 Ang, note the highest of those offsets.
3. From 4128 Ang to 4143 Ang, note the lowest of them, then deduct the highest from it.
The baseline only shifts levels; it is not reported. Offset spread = -5.3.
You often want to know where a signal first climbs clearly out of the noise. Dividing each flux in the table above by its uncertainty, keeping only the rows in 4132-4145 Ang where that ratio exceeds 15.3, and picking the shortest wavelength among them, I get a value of 4144.11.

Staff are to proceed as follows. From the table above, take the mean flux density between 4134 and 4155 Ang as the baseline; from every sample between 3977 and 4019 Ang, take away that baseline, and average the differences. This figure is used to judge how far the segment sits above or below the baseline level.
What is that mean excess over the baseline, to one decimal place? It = -1.3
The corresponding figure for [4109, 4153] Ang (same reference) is 0.4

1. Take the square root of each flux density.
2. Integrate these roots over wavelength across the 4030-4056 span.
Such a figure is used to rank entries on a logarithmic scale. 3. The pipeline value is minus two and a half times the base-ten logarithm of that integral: -5.27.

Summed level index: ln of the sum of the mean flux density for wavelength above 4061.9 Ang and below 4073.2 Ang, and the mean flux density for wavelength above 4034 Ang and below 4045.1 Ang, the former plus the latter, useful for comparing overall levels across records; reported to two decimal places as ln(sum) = 3.90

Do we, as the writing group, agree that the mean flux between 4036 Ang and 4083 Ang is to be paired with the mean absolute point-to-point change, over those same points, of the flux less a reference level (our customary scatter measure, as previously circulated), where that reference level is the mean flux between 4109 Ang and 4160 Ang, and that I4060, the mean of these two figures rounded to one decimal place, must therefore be 14.2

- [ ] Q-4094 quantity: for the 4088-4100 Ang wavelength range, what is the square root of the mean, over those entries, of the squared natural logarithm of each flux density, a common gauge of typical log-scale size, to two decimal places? 3.24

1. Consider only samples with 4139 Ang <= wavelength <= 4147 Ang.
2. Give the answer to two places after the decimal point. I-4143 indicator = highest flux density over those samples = 27.30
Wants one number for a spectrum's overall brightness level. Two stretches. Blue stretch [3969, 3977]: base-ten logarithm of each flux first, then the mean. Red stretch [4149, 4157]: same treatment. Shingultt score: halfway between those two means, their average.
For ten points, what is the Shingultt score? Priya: 1.42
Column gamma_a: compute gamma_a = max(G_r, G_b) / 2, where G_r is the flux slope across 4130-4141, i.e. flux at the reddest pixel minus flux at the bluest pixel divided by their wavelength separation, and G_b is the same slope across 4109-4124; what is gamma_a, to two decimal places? -0.05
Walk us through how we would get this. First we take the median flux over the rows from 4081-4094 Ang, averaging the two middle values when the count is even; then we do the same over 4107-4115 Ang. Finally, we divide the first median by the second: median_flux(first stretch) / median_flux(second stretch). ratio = 0.94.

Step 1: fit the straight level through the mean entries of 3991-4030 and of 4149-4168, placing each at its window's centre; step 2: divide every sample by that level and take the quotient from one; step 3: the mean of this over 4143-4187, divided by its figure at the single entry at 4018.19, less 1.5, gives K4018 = -1.82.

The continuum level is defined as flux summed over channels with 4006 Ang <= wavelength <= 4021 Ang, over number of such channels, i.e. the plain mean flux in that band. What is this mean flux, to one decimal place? 23.2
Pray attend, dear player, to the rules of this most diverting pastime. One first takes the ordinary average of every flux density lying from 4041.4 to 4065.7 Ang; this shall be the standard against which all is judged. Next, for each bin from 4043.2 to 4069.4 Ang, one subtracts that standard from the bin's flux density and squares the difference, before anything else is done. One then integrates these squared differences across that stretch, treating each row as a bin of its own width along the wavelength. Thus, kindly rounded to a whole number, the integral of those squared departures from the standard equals 118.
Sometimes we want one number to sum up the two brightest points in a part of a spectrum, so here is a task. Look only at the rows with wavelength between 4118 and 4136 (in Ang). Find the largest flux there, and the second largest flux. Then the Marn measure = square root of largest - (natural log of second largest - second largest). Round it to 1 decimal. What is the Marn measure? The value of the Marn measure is 29.6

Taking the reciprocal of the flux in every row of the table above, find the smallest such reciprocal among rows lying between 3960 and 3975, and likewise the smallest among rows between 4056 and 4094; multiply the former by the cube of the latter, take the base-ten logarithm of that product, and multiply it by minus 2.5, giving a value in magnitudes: 15.1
